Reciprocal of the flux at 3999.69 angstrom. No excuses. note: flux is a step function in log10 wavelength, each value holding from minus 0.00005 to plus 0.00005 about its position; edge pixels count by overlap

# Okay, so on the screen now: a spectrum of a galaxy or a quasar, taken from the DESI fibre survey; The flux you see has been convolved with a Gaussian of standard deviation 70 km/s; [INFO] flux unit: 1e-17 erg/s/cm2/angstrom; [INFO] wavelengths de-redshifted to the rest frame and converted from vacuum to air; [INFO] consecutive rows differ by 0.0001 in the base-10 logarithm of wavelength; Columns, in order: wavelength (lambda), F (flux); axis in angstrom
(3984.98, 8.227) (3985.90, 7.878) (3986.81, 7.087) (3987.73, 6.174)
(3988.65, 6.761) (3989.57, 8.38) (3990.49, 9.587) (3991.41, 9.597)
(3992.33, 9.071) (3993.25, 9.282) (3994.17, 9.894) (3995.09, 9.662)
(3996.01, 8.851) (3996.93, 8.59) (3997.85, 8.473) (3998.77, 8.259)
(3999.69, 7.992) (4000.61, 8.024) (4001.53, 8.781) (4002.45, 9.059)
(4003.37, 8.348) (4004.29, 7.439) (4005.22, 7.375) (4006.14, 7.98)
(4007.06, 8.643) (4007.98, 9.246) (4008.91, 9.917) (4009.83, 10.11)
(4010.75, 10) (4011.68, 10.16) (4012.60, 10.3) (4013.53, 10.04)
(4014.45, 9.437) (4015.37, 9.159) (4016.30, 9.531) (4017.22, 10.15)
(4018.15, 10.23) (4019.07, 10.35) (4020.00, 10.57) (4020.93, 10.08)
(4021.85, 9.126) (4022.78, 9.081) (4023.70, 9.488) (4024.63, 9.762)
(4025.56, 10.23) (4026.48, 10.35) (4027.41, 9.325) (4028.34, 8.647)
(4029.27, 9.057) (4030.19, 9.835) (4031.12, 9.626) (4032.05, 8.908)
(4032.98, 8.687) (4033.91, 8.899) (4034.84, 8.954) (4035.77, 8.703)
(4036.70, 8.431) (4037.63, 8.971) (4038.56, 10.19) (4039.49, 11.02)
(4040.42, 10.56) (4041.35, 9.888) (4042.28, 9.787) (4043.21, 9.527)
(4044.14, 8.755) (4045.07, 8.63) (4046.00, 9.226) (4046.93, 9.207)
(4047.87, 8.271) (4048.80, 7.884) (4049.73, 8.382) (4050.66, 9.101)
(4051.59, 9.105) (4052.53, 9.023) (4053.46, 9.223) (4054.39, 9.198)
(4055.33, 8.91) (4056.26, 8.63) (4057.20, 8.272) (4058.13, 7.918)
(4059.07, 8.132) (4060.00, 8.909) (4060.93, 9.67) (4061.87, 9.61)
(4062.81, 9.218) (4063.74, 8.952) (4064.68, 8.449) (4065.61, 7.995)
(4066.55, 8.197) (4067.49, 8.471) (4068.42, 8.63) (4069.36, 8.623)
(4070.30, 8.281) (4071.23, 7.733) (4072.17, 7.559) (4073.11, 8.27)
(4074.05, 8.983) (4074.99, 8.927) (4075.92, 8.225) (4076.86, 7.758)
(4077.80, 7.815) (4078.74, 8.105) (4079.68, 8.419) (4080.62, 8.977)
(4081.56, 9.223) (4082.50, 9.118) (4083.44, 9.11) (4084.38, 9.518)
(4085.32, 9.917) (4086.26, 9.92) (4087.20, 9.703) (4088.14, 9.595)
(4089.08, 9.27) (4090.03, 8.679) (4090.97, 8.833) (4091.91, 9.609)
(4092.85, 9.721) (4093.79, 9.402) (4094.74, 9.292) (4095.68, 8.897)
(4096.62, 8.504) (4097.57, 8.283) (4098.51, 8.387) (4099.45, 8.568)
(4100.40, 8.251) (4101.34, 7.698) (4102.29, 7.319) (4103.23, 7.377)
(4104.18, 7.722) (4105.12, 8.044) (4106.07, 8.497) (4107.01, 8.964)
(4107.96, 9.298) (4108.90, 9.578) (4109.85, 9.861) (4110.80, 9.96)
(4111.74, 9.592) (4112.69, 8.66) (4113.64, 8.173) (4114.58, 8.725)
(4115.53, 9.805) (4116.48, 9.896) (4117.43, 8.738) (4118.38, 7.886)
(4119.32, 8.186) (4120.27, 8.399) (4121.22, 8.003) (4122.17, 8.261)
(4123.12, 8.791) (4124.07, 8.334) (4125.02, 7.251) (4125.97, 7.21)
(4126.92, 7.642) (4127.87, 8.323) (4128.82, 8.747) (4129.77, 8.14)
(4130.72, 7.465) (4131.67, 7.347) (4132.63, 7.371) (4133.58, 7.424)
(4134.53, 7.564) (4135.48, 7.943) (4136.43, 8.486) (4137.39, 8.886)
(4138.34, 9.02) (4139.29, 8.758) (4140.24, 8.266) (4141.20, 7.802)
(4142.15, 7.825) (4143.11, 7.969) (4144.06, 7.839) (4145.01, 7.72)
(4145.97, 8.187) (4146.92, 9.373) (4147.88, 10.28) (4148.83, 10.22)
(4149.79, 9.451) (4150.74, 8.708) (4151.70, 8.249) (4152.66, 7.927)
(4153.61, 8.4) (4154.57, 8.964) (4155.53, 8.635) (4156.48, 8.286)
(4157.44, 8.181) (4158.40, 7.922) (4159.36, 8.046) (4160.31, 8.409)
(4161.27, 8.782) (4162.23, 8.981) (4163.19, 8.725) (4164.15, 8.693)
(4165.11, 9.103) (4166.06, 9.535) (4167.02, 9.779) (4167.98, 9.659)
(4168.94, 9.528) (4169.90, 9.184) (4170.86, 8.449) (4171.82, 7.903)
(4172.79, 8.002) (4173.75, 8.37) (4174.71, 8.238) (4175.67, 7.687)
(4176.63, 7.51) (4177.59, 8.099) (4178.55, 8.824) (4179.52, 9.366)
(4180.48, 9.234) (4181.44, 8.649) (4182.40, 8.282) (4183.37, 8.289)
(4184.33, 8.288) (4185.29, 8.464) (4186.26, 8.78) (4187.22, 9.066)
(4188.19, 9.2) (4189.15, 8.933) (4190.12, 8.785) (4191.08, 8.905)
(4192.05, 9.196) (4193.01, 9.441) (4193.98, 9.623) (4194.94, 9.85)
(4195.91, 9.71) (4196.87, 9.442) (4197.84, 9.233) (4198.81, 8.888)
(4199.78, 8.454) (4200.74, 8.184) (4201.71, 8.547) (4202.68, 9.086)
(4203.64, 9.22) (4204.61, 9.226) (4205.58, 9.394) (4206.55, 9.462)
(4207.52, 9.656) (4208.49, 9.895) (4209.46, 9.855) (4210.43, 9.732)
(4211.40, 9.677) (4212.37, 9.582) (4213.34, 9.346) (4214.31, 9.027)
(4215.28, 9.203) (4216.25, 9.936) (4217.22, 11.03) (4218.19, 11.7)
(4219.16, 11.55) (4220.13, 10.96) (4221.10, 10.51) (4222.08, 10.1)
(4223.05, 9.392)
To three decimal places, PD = 0.125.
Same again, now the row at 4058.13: 0.126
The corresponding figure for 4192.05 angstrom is 0.109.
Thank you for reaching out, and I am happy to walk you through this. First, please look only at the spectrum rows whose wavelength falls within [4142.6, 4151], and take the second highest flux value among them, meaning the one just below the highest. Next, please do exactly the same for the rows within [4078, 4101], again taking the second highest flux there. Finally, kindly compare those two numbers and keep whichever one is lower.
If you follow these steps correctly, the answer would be 9.92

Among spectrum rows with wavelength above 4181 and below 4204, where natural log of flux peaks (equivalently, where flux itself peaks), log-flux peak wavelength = 4194.94 angstrom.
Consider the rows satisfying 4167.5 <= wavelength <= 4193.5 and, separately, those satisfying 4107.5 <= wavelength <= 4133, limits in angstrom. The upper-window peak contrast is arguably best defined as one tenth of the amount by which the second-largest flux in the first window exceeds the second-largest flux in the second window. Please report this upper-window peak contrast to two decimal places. -0.04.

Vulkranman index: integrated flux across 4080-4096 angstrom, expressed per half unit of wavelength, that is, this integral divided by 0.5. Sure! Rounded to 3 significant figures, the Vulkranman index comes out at 299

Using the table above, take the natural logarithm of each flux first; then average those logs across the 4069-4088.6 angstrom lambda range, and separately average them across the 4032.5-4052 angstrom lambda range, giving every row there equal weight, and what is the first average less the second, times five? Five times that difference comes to -0.22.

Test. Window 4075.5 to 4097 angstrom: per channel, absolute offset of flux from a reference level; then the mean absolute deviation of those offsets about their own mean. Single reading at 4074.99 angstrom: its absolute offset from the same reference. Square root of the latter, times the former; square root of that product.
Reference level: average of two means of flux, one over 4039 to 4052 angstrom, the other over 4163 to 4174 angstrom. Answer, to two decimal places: 0.34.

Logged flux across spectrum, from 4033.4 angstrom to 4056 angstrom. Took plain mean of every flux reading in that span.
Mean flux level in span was 9.16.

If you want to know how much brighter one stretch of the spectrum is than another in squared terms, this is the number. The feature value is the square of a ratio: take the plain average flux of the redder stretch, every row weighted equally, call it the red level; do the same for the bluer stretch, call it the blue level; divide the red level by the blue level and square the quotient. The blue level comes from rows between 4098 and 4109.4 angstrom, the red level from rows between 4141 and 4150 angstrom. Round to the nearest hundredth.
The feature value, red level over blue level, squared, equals 1.09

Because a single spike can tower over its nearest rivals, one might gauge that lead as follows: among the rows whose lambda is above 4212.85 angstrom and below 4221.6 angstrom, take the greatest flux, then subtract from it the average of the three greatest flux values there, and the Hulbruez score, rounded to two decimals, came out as 0.27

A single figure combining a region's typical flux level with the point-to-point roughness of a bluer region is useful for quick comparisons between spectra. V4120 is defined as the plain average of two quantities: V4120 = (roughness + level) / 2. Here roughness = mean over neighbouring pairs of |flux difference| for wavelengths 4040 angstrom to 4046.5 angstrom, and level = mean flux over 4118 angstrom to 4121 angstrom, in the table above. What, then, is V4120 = 4.29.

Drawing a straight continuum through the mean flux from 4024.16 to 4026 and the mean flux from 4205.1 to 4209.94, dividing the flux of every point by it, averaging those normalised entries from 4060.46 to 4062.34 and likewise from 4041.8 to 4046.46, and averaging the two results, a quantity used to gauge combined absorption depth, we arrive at 0.95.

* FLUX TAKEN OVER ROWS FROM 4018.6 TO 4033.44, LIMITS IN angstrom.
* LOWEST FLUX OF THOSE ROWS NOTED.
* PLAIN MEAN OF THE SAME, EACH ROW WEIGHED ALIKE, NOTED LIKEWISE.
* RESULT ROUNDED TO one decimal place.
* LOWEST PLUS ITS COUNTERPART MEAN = 18.2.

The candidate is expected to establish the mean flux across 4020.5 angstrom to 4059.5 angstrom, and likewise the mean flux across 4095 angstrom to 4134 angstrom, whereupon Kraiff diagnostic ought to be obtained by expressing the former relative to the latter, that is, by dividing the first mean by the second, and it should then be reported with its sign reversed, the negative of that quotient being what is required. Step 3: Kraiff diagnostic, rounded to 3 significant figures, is -1.09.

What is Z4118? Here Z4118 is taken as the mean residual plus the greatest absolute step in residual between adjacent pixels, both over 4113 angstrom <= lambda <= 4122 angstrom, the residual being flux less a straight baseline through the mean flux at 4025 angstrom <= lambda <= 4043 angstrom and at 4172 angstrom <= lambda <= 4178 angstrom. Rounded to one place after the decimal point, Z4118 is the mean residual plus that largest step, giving 1.2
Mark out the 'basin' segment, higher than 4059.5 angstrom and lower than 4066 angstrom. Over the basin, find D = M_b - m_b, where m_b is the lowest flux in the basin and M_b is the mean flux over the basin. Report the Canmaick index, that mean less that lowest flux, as 1.0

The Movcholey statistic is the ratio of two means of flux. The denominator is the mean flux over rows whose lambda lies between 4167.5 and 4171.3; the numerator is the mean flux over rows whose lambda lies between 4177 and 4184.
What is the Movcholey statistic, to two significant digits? 0.94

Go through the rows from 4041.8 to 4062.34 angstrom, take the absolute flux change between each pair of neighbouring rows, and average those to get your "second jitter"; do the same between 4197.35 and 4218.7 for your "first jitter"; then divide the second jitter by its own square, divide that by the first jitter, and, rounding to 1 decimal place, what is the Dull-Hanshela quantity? 9.1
